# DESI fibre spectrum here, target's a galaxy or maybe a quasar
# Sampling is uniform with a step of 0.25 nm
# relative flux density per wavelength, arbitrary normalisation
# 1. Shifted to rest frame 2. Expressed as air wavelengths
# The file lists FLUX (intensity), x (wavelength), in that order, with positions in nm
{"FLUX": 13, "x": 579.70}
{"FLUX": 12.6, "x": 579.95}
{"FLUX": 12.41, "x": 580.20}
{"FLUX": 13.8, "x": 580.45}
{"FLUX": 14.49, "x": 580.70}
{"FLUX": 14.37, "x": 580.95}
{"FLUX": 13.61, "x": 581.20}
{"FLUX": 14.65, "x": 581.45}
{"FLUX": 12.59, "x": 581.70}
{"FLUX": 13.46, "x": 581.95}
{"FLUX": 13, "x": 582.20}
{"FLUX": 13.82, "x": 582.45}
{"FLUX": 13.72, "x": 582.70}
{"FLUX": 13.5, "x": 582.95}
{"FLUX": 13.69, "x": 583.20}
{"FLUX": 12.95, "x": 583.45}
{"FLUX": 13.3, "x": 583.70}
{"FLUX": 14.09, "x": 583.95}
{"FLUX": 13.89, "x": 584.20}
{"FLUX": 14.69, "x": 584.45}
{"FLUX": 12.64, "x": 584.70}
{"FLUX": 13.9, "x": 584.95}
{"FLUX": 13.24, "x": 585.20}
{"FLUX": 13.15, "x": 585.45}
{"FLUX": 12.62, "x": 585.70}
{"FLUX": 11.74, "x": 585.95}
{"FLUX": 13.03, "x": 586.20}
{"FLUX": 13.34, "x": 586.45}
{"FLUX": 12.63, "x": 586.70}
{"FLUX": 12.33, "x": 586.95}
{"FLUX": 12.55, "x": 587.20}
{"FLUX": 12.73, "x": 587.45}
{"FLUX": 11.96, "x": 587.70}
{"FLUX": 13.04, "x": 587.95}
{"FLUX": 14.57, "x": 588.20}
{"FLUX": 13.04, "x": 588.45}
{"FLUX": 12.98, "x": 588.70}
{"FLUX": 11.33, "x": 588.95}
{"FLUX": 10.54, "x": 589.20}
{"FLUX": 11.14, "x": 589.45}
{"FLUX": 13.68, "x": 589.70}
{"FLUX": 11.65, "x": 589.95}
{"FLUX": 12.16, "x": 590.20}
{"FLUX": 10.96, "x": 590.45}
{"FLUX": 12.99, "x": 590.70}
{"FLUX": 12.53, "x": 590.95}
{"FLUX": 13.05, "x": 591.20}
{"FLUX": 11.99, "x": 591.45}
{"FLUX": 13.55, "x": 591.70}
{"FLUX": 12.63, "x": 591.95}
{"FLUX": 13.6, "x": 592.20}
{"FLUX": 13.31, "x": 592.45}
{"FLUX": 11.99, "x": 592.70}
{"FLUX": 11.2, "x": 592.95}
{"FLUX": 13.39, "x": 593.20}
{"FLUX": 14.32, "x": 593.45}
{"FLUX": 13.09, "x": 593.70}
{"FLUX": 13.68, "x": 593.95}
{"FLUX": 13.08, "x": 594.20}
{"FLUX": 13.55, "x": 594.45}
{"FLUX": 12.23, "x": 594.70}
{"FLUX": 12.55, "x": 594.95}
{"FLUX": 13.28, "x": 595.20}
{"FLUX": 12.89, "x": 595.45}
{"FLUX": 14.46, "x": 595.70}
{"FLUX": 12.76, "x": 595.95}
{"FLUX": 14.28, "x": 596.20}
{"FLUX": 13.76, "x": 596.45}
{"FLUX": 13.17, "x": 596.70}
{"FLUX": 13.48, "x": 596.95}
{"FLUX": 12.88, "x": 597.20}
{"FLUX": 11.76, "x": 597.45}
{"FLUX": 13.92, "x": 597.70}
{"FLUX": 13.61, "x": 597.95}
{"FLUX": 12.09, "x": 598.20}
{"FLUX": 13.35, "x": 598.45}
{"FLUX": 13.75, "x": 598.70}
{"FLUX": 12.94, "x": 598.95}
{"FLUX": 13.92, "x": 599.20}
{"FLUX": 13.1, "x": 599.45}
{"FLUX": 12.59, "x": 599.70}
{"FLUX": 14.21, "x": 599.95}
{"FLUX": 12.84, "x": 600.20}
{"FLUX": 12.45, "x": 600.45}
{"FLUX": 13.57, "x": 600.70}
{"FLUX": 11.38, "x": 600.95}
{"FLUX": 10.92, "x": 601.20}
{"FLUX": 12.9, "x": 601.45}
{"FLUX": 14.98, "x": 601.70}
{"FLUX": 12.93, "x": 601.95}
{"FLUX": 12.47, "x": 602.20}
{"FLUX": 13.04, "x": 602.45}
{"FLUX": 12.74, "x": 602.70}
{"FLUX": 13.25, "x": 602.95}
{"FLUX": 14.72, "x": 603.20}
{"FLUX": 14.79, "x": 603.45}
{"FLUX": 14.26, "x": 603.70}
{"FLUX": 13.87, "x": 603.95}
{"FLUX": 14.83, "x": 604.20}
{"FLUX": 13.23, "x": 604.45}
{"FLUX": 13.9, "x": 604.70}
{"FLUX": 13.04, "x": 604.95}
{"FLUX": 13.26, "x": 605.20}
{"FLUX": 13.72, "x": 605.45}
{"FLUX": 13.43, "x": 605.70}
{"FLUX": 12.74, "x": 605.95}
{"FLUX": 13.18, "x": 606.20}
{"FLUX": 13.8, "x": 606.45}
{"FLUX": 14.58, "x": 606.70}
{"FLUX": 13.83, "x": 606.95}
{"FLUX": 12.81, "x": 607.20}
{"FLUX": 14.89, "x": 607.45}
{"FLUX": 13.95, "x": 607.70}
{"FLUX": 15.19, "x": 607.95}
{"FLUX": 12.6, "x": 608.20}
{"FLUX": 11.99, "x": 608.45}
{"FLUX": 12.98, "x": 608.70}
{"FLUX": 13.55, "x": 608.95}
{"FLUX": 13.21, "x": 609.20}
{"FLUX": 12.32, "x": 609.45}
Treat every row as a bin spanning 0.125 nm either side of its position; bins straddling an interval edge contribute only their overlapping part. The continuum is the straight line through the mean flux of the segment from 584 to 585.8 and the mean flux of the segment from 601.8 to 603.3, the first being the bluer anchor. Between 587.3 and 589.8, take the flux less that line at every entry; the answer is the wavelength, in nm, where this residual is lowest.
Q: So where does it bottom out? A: 589.20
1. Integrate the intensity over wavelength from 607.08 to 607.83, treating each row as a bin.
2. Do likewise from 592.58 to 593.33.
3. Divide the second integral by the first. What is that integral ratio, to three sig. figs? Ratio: 0.878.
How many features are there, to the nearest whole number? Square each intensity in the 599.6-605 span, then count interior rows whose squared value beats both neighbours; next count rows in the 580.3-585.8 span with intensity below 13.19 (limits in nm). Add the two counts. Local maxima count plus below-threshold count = 13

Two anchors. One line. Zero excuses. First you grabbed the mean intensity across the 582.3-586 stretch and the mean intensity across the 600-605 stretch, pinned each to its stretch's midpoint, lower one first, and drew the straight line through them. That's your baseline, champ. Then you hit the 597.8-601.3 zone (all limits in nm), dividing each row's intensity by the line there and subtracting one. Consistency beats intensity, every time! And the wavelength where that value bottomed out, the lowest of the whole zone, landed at 601.20 nm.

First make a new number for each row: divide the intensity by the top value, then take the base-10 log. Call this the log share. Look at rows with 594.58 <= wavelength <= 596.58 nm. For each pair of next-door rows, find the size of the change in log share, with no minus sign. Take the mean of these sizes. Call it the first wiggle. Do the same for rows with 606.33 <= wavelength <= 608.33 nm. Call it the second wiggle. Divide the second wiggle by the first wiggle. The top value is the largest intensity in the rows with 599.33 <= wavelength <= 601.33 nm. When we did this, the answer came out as 1.34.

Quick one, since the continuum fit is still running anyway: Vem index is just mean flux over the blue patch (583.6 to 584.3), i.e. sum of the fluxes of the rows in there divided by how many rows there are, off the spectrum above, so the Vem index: 13.8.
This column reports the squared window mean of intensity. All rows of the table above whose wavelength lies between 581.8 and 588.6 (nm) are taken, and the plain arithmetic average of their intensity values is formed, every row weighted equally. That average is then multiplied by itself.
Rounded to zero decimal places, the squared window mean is 174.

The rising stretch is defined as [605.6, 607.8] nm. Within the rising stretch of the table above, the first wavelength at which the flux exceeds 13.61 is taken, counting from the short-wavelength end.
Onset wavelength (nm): 606.45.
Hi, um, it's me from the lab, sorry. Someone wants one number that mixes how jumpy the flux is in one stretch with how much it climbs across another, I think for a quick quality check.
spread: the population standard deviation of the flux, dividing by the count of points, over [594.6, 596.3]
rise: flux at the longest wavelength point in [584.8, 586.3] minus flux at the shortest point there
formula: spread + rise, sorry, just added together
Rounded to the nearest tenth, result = -0.1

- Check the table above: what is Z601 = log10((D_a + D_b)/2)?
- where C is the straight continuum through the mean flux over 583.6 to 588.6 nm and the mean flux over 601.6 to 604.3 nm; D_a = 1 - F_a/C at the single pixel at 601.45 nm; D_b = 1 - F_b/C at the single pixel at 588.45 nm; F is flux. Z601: -1.4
